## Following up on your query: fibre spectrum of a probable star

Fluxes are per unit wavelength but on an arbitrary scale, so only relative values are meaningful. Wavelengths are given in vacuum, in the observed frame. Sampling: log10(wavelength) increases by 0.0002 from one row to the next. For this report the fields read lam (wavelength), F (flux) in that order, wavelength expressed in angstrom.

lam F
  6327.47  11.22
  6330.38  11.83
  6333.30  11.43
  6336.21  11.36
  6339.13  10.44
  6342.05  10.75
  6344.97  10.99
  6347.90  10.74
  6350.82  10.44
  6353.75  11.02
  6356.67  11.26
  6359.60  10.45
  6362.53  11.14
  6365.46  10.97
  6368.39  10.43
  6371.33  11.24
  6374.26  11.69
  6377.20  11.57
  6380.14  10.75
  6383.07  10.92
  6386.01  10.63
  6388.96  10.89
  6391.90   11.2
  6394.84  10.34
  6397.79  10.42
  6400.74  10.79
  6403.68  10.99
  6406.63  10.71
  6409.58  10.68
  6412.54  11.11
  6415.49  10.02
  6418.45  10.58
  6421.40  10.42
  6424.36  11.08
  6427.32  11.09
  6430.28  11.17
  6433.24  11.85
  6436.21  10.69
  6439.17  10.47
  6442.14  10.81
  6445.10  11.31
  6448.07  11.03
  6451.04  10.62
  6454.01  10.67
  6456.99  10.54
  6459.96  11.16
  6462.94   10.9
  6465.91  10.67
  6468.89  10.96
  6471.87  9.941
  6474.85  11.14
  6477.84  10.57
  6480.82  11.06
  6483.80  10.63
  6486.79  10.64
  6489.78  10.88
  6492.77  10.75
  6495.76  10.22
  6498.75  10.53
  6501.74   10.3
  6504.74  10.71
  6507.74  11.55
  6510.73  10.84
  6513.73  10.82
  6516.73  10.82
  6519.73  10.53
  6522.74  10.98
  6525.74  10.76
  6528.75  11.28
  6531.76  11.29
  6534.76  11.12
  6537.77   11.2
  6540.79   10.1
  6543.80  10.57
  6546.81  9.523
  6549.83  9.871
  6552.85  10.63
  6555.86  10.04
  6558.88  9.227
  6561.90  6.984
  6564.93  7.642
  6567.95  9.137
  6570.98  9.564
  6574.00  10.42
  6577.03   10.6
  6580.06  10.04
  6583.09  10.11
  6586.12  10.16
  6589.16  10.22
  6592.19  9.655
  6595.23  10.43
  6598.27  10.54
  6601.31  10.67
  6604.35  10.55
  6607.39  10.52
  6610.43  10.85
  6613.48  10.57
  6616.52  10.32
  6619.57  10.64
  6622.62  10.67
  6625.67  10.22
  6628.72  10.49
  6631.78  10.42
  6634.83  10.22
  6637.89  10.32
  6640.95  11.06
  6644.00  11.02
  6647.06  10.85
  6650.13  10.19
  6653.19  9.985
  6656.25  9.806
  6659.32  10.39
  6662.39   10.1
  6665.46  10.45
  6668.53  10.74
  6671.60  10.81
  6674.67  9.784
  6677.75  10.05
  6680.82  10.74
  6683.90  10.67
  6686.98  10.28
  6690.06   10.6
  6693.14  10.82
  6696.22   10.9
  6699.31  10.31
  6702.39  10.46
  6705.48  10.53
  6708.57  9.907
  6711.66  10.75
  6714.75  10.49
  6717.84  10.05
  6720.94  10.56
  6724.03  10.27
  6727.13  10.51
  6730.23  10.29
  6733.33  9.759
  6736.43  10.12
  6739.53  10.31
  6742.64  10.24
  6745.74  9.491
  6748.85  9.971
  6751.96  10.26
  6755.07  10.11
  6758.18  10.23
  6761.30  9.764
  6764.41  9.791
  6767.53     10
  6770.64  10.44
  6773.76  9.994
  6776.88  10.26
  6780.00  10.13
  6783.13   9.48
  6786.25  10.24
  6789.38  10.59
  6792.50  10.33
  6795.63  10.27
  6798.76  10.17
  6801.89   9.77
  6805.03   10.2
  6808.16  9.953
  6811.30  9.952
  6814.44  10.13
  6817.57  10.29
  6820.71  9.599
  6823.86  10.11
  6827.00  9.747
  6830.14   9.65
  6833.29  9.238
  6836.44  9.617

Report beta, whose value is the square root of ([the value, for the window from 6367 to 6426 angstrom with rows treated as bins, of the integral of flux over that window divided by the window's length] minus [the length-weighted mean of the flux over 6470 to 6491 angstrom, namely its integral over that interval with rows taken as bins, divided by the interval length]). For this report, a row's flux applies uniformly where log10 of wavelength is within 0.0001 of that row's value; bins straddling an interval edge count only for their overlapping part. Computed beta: 0.4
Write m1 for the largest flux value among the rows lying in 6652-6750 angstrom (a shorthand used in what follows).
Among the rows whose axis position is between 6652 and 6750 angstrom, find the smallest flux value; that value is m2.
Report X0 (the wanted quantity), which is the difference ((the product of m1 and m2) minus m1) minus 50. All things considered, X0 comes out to 42.6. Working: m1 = 10.9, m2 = 9.491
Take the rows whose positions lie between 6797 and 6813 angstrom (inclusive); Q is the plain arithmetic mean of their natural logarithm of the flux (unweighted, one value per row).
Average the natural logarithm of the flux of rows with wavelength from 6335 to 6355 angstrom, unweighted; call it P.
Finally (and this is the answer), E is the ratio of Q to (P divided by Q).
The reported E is 2.23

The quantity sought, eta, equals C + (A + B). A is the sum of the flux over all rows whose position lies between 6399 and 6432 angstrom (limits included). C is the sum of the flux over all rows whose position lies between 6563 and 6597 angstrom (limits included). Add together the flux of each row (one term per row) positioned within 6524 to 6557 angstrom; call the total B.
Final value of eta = 343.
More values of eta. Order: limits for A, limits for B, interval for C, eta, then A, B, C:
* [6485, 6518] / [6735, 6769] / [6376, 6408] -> 348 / 118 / 110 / 119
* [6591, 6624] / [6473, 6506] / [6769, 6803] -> 345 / 115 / 117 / 112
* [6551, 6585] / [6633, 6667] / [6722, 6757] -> 330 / 104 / 114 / 111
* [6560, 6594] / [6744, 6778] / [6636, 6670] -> 330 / 105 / 110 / 115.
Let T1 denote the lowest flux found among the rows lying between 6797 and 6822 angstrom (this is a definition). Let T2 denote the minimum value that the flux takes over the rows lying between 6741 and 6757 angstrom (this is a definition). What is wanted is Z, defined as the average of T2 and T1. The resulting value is 9.5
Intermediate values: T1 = 9.599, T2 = 9.491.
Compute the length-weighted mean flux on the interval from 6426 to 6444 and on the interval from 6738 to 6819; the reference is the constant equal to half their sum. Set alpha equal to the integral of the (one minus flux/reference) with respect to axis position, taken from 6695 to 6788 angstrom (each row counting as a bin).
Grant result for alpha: 3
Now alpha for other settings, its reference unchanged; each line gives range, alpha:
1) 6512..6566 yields 2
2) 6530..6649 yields 4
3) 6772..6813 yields 2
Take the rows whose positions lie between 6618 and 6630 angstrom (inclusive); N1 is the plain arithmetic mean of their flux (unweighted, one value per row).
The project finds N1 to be 10.5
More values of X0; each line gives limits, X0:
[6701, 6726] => 45.8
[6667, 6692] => 45.0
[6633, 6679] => 47.2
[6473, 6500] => 52.7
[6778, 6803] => 39.8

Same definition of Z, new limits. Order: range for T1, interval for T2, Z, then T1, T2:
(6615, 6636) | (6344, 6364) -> 10.3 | 10.22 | 10.44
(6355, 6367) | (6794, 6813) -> 10.1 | 10.45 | 9.77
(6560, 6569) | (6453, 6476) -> 8.5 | 6.984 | 9.941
